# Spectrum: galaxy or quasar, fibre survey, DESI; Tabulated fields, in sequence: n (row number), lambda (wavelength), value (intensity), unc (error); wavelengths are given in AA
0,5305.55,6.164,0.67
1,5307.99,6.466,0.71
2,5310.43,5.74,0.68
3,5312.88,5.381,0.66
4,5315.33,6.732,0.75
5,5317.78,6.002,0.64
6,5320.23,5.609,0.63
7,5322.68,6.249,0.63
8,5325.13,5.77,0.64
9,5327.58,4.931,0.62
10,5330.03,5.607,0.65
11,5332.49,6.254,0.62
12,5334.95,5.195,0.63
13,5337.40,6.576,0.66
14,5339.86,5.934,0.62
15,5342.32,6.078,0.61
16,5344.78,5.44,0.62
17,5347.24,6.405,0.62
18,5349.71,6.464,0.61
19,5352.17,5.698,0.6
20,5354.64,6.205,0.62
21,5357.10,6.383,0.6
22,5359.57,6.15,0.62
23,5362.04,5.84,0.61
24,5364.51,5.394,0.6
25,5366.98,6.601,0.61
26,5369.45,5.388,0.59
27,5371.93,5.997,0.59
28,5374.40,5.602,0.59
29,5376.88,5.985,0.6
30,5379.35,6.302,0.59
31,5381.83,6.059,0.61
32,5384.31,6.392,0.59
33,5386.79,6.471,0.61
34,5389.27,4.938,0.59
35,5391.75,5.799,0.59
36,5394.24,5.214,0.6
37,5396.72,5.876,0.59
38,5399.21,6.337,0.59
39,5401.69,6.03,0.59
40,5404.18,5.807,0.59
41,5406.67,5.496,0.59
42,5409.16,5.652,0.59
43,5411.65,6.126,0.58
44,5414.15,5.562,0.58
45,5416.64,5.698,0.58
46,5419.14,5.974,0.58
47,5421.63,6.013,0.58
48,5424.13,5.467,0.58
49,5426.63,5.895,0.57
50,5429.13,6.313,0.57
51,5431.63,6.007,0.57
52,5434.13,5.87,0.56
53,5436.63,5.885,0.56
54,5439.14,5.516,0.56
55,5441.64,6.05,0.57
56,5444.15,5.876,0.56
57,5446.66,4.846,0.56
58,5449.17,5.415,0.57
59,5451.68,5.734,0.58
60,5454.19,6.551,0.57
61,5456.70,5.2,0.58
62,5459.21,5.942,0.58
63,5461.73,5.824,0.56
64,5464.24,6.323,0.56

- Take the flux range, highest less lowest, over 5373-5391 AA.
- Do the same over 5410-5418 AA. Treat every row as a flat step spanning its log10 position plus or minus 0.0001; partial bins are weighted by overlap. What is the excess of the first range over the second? 1.0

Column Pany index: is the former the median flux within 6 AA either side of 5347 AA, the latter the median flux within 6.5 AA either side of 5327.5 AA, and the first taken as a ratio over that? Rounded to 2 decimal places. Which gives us 1.05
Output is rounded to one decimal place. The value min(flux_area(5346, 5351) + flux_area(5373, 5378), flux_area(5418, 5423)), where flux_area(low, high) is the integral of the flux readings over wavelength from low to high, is 29.9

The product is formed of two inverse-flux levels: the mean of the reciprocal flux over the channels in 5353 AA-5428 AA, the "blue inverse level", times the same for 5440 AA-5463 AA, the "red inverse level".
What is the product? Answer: 0.0301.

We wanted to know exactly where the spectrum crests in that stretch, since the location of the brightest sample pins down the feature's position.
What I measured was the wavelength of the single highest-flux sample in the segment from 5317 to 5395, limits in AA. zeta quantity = 5366.98 AA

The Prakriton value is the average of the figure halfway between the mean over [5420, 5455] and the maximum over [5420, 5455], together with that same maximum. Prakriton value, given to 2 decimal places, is 6.37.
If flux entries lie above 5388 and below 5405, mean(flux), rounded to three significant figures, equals 5.71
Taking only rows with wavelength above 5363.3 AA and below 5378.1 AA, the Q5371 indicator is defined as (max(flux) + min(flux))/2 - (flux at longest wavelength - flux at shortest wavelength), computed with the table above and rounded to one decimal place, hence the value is 5.4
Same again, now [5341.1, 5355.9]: 5.8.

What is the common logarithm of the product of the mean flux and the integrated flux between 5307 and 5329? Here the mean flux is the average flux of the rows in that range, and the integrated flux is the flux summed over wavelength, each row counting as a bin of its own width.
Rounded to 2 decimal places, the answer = 2.88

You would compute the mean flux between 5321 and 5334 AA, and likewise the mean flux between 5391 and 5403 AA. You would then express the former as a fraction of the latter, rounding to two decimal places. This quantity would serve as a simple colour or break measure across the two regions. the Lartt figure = 0.98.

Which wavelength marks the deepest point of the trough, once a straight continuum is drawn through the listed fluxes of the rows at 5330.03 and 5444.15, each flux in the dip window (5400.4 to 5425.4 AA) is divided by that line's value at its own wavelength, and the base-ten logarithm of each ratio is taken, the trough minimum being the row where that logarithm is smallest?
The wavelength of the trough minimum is 5424.13 AA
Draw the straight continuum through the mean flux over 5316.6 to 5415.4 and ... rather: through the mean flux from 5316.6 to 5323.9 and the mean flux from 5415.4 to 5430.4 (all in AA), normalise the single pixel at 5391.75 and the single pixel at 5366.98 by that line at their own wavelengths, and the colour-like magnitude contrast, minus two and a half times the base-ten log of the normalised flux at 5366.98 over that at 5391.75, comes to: -0.14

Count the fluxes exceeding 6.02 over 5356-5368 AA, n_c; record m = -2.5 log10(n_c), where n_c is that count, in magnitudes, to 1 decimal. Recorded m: -1.2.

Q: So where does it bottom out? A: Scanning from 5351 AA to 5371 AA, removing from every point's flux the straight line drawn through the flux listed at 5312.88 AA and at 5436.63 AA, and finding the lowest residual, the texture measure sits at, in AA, 5369.45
